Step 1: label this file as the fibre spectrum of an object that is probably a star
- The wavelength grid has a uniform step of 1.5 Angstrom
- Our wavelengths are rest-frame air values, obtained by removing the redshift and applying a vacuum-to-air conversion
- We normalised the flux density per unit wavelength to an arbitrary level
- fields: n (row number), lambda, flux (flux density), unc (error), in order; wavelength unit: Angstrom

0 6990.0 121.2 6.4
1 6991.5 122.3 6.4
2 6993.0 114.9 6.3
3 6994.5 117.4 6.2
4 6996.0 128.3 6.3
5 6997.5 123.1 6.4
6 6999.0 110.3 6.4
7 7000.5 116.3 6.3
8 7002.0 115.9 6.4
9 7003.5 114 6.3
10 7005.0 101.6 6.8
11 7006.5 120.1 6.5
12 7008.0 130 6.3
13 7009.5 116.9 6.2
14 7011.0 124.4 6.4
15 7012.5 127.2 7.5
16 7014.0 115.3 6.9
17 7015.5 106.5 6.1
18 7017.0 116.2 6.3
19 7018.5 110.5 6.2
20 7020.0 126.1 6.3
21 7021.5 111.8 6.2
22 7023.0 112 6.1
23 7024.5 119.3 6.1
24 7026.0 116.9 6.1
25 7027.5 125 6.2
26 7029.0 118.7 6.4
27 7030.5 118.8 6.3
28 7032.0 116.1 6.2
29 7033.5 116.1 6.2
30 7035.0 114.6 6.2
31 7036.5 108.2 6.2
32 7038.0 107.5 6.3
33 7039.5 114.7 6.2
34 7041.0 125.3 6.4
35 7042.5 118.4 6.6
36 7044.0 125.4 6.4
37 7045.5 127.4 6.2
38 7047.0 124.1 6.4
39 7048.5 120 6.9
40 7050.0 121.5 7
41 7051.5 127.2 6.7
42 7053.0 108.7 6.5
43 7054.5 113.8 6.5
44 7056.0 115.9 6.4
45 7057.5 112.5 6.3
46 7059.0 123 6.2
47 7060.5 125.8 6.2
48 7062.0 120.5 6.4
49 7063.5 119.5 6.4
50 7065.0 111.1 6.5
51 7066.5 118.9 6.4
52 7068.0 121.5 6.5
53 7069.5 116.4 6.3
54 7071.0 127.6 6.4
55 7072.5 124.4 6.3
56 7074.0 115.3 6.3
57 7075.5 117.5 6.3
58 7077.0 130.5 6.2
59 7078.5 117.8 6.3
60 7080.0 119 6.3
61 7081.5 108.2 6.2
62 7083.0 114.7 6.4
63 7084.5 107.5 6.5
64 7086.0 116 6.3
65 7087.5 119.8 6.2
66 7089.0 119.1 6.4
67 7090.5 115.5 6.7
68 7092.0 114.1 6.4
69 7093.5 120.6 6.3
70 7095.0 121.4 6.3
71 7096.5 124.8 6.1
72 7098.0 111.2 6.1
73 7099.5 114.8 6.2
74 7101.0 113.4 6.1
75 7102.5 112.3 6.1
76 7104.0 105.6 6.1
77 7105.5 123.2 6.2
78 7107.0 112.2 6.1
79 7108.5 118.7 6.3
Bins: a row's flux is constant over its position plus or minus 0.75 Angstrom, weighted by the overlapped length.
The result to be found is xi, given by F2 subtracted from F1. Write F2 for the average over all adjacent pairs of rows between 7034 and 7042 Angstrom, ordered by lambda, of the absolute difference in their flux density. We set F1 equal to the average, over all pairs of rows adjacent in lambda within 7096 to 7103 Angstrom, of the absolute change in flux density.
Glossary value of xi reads -1.3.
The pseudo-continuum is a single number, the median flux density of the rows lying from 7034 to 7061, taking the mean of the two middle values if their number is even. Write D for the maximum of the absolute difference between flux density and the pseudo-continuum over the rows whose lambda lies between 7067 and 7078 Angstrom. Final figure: 11.3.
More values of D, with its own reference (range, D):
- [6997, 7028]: 17.6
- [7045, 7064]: 10.5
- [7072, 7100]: 11.7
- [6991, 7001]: 9.1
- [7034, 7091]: 11.7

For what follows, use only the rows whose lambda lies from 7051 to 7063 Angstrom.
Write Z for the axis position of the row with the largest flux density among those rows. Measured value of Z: 7051.5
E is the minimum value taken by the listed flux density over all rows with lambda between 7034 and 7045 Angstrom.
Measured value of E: 107.5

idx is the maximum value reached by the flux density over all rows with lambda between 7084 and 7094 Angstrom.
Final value 120.6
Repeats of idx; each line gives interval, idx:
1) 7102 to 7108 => 123.2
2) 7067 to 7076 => 127.6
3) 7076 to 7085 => 130.5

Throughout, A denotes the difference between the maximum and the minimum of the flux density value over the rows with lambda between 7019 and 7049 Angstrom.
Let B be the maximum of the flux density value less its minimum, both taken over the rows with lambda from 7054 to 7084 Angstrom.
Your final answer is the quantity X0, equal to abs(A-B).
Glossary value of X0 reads 2.4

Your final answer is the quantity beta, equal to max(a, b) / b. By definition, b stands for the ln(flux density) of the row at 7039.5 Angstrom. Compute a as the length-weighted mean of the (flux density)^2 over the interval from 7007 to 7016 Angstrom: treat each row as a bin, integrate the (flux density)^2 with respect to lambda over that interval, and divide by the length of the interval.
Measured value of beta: 3071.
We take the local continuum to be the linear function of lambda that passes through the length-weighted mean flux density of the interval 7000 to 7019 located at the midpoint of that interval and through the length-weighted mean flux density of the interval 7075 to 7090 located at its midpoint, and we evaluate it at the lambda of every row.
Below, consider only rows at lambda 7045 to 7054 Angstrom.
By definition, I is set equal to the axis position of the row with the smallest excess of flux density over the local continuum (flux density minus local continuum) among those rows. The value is 7053.0 Angstrom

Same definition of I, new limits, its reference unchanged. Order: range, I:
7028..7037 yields 7036.5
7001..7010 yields 7005.0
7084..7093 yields 7084.5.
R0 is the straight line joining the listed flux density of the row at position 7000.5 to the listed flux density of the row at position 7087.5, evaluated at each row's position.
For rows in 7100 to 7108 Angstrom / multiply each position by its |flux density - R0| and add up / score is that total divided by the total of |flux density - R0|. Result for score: 7103.9 Angstrom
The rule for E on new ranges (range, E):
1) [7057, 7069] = 111.1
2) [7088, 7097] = 114.1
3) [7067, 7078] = 115.3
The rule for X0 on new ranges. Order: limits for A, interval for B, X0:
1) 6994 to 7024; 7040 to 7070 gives 9.7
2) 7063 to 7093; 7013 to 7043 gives 3.4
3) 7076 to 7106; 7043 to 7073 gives 6.0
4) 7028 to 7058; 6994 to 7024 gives 8.5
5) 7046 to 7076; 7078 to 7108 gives 0.3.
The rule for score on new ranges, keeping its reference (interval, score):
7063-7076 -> 7069.9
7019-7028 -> 7023.1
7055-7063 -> 7058.9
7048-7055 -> 7052.2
